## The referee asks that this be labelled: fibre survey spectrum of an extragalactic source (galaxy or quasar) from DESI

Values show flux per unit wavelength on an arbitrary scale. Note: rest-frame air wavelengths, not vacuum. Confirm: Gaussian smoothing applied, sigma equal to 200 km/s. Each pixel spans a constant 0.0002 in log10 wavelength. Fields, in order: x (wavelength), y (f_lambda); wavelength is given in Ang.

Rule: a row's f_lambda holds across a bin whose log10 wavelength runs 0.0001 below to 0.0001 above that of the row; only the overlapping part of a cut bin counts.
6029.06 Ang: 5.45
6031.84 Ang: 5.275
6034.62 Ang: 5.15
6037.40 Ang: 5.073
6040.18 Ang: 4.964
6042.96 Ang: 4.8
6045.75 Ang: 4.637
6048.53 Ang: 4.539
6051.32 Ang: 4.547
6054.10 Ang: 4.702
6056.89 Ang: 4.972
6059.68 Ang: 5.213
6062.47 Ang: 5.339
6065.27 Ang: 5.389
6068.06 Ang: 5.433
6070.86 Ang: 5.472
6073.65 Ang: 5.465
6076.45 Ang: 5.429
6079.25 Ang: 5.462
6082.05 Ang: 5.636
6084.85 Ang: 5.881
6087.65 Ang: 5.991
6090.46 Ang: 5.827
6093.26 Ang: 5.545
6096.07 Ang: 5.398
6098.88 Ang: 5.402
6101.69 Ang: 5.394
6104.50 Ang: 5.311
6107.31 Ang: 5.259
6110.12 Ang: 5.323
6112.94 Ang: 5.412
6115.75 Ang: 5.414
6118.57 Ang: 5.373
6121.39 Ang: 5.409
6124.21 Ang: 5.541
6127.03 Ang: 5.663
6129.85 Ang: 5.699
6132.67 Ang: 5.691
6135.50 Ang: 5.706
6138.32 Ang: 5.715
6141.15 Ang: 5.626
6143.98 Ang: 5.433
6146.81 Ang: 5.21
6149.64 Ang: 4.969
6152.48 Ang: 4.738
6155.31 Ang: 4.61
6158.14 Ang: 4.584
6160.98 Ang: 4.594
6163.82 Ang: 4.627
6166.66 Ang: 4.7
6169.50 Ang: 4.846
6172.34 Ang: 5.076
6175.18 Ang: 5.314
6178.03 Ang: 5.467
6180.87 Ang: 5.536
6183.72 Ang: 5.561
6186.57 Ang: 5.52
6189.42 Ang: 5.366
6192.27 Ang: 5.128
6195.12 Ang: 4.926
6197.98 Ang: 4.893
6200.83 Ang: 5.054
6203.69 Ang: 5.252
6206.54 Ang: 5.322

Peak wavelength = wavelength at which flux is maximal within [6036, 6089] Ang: 6087.65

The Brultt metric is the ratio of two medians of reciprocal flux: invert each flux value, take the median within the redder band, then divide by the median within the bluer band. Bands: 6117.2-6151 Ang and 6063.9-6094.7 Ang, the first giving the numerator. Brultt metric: 0.98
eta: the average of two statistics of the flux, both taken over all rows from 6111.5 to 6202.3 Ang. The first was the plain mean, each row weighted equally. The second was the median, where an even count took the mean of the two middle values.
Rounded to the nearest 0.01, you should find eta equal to 5.30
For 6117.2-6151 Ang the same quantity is 5.54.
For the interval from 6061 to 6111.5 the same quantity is 5.46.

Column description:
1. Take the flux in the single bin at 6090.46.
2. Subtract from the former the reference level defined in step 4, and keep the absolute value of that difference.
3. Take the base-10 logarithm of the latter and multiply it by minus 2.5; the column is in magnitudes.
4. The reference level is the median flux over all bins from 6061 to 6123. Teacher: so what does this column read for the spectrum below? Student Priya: 1.0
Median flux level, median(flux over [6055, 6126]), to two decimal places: 5.41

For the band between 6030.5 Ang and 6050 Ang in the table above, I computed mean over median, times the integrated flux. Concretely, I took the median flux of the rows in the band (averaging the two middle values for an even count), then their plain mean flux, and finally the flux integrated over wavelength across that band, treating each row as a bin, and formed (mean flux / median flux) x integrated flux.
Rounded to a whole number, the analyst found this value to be 95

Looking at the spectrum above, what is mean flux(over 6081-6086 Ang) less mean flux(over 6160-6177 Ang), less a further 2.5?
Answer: -1.6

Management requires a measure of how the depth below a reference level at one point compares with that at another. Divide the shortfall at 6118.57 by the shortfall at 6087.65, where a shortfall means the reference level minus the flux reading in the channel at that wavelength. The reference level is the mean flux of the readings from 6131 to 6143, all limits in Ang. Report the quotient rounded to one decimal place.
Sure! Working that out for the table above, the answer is -1.0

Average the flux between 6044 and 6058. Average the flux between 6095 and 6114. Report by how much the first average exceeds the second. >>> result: -0.7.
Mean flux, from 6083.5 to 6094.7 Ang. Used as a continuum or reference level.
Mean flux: 5.8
